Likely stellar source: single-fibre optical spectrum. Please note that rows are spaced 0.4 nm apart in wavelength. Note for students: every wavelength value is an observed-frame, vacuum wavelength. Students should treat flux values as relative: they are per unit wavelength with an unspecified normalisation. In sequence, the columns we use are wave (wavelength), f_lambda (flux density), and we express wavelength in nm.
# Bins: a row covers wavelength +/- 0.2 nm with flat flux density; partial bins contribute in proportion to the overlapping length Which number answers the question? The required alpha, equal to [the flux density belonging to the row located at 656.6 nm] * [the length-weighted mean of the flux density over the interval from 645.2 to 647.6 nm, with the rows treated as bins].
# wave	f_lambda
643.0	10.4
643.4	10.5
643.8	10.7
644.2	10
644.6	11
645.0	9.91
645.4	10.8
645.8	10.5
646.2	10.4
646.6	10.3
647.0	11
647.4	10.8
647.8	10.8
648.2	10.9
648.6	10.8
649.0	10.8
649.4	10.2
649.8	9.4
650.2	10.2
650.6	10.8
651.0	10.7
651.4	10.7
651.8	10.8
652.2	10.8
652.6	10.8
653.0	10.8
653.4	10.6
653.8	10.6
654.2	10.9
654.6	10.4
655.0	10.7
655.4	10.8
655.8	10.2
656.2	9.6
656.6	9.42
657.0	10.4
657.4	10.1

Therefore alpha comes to 100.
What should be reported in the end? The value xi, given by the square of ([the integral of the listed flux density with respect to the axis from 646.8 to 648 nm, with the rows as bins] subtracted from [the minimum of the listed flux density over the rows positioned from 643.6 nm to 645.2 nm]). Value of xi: 10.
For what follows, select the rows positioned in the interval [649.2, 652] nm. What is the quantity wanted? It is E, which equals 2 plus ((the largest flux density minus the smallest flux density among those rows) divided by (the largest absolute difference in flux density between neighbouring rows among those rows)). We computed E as 3.75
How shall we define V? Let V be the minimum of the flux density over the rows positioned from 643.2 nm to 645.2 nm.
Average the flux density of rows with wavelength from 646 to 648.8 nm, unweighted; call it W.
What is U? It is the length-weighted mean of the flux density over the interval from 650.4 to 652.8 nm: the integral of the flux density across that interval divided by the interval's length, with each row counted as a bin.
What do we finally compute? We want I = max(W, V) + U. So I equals 21.5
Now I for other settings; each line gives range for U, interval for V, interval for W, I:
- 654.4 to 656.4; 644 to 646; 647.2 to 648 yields 21.1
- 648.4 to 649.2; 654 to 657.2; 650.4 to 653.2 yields 21.6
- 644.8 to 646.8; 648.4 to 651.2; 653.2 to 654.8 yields 21.0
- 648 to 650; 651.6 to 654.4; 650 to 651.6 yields 21.0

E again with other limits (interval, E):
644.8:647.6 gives 3.22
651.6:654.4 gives 3.00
